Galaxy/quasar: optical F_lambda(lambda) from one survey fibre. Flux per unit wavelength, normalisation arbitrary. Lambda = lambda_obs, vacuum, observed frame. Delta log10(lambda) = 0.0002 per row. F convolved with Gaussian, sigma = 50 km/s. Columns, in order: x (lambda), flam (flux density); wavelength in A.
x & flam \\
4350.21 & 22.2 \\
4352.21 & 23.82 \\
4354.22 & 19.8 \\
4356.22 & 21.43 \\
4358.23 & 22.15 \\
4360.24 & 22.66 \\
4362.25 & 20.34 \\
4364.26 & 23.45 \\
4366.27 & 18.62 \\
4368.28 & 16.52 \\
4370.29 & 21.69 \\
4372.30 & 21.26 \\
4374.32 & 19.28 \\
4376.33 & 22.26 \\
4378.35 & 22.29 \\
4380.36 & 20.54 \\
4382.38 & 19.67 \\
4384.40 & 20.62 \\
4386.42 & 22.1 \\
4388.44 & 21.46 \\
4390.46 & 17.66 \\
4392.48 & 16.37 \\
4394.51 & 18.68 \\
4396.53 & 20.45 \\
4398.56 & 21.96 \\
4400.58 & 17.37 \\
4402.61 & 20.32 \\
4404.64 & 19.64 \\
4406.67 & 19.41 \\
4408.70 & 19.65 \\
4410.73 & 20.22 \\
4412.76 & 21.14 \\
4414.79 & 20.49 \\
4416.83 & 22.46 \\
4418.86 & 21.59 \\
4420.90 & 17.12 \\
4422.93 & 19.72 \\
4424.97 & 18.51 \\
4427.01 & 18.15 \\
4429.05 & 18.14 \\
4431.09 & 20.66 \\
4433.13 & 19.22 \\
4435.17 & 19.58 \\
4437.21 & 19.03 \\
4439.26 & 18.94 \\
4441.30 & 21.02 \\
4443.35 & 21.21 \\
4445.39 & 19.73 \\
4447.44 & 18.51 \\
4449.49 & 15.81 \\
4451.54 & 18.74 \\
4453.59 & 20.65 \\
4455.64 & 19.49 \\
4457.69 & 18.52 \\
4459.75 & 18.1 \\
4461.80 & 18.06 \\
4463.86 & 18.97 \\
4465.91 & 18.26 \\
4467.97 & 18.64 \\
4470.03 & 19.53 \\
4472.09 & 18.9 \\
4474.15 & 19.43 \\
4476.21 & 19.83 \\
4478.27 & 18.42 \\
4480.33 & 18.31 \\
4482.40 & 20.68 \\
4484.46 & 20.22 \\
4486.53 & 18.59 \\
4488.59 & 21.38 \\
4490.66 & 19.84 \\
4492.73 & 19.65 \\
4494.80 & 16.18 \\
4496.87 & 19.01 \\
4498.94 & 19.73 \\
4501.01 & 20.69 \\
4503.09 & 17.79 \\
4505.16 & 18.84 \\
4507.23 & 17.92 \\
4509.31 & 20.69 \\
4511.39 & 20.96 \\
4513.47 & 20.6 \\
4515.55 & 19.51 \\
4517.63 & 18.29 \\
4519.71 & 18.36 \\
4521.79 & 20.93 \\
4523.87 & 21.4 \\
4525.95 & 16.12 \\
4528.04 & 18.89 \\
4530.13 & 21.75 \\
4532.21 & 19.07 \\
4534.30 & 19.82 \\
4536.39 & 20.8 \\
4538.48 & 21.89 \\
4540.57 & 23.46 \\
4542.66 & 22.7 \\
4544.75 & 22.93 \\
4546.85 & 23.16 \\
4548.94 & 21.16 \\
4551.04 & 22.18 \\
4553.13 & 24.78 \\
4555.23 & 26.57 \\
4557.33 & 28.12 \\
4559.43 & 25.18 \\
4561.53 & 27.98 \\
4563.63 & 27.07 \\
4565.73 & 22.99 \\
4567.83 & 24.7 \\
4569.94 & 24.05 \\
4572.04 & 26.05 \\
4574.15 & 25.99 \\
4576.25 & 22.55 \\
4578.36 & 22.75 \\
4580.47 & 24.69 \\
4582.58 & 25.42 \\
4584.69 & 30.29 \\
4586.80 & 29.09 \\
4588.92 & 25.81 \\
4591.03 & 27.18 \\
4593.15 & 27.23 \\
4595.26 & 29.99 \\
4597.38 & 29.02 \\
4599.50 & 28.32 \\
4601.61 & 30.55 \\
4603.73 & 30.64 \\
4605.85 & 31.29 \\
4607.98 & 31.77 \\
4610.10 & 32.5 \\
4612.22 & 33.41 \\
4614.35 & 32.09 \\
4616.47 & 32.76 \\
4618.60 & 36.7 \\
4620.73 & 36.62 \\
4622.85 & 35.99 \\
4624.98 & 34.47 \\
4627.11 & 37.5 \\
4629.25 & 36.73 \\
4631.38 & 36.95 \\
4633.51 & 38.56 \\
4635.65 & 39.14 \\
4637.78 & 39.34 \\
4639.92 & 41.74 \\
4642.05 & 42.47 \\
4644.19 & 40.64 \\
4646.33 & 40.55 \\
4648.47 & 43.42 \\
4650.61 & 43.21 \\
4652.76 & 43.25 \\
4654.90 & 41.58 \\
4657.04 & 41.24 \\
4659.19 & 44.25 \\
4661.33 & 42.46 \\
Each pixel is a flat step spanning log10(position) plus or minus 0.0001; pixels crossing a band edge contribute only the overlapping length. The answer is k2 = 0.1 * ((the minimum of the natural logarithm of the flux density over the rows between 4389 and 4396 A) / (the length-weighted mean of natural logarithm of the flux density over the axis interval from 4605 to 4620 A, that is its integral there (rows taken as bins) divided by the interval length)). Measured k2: 0.080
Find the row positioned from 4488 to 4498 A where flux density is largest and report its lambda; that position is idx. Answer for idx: 4488.59 A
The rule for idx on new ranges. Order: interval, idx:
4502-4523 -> 4511.39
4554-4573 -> 4557.33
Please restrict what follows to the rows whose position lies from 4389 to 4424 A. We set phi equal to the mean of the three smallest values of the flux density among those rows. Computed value 17.0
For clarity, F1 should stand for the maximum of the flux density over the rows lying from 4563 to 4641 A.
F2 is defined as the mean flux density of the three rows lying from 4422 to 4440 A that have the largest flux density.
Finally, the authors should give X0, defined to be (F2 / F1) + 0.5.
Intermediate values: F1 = 41.74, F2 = 20.0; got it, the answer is 0.98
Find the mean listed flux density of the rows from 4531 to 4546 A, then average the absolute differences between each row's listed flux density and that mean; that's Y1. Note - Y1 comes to 1.40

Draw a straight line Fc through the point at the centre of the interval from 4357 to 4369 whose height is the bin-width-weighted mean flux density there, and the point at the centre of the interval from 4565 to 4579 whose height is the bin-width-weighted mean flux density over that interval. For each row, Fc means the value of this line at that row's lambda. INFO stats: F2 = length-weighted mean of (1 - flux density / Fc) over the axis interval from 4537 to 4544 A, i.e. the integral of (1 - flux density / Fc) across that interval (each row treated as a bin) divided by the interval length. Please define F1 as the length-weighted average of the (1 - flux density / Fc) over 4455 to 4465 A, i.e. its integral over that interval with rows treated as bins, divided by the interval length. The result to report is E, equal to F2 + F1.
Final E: 0.22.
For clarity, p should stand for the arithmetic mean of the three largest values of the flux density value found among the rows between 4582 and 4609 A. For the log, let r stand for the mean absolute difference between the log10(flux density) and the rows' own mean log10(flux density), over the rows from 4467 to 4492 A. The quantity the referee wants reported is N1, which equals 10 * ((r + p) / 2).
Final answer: 156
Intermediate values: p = 31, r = 0.017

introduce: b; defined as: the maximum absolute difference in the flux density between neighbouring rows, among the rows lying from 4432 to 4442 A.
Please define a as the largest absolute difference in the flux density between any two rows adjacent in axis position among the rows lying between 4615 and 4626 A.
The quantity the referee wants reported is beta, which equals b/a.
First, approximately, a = 3.9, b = 2.1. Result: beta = 0.53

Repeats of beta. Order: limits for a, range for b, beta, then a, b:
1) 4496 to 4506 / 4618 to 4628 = 1.04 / 2.9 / 3.0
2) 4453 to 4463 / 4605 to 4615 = 1.14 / 1.2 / 1.3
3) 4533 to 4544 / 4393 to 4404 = 2.92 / 1.6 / 4.6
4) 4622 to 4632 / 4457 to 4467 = 0.30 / 3.0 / 0.9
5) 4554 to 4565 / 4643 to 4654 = 0.98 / 2.9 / 2.9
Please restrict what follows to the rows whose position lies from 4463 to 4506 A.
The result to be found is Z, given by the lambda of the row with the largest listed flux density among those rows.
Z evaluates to 4488.59 A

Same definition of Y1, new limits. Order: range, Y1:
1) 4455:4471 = 0.48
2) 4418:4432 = 1.31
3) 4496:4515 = 1.06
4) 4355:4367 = 1.31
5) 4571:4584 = 1.28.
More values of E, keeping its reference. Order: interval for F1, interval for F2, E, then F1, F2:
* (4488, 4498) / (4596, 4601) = -0.01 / 0.165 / -0.17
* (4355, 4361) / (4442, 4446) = 0.00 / -0.065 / 0.07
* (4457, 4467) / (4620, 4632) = -0.27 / 0.179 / -0.45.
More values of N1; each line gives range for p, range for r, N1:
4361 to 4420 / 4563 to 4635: 114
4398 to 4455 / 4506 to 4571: 110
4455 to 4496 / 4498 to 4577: 104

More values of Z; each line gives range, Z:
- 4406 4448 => 4416.83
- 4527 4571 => 4557.33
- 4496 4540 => 4538.48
